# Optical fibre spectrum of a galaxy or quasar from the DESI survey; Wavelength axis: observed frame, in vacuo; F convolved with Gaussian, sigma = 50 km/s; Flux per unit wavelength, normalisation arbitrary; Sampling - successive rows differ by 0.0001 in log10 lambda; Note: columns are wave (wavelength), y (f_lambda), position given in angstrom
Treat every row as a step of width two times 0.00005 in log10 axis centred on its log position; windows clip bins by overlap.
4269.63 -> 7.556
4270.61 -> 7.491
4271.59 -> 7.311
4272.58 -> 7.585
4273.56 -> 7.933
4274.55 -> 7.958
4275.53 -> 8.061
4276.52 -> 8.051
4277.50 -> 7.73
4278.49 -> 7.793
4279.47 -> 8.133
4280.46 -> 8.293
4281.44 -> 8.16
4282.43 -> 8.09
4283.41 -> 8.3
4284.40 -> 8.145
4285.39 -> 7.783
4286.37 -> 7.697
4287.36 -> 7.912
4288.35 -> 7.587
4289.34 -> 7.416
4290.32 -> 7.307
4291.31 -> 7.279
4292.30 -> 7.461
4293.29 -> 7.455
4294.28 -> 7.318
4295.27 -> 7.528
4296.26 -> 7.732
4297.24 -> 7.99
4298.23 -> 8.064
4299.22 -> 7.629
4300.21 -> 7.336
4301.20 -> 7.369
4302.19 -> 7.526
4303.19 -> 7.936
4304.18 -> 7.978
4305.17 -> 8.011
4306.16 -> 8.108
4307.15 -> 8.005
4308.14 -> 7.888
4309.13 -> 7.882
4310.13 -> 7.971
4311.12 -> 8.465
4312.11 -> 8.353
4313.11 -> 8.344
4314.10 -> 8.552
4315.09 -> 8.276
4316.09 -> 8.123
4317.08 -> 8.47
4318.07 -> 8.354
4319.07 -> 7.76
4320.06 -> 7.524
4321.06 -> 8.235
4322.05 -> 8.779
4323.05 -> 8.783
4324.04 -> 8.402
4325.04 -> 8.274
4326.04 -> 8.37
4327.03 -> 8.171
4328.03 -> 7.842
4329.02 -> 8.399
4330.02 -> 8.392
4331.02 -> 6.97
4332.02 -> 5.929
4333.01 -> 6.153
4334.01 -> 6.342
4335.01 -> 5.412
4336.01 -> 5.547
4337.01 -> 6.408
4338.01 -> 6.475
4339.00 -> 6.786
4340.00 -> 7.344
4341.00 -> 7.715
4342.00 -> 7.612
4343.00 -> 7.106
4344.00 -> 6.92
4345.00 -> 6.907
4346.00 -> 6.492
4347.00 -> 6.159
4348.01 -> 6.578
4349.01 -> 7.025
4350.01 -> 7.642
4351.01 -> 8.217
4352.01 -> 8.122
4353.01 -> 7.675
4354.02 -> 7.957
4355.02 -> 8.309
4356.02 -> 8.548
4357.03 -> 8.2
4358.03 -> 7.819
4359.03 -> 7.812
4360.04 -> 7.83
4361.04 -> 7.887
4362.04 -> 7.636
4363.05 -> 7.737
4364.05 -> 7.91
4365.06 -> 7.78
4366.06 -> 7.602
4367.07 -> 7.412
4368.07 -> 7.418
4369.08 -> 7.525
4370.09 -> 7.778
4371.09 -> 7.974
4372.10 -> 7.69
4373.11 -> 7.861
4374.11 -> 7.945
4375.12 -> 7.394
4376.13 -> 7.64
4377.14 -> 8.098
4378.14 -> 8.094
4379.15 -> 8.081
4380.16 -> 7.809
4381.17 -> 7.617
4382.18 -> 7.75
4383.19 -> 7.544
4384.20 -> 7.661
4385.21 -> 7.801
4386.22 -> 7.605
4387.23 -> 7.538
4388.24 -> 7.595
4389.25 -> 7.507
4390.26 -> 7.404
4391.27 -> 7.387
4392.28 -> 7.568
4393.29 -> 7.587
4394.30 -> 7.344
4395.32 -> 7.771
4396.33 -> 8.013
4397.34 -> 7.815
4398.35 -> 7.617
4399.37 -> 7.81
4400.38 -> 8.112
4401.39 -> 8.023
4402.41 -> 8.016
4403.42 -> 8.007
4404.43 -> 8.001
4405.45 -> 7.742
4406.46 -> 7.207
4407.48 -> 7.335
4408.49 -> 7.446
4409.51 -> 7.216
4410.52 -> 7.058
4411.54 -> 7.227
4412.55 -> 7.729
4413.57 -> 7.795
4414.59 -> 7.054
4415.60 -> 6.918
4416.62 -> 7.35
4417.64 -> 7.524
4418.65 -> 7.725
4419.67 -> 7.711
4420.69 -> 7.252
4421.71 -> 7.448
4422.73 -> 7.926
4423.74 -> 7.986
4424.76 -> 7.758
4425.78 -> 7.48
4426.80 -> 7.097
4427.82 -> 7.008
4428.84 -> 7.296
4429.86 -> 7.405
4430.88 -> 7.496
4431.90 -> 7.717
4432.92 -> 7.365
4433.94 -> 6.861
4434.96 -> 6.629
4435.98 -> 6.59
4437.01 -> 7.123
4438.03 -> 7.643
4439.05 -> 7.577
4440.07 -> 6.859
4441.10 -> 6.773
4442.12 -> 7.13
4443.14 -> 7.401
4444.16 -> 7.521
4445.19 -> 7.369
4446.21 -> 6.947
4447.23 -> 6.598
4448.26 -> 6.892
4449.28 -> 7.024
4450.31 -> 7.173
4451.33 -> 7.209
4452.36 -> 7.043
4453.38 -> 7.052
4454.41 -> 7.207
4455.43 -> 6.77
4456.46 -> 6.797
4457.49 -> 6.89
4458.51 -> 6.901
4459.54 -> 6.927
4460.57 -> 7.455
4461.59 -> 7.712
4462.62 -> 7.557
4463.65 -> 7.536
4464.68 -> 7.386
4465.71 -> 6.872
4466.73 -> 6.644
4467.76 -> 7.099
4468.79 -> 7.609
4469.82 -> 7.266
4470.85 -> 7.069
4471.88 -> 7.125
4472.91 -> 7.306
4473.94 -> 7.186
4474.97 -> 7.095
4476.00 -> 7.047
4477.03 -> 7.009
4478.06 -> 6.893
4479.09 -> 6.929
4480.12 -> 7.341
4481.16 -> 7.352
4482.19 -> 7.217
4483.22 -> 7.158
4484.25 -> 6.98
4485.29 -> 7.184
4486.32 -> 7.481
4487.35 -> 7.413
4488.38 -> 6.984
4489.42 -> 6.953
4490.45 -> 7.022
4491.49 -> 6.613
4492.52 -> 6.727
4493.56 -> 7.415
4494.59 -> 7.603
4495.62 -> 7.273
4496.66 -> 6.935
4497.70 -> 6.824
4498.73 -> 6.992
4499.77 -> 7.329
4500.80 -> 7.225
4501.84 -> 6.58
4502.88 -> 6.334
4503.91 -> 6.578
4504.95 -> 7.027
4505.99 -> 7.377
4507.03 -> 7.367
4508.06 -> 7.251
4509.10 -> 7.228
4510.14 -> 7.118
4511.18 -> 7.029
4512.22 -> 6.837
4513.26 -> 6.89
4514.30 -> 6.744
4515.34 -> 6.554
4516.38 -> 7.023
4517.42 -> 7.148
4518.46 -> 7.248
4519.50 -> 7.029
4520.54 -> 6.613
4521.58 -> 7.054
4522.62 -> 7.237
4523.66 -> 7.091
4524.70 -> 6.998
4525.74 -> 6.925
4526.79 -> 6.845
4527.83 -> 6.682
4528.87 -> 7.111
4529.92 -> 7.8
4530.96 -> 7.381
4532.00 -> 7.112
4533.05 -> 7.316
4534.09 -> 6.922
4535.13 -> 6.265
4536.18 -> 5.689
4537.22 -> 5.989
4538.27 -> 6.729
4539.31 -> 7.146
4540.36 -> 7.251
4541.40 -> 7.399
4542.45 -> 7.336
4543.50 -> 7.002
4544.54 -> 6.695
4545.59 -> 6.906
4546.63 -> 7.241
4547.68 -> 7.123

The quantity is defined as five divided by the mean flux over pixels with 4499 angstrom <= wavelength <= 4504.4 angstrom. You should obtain 0.73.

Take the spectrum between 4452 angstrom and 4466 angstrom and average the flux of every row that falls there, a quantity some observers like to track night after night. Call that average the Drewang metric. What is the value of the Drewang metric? 7.15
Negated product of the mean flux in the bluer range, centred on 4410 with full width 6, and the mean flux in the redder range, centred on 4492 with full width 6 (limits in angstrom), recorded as -52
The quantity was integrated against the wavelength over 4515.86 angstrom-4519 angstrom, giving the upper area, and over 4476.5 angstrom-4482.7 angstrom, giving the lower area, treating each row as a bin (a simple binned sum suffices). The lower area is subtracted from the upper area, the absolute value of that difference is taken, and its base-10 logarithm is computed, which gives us 1.34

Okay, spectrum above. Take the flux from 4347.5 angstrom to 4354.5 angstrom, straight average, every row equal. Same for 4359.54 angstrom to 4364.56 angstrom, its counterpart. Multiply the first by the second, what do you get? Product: 59.3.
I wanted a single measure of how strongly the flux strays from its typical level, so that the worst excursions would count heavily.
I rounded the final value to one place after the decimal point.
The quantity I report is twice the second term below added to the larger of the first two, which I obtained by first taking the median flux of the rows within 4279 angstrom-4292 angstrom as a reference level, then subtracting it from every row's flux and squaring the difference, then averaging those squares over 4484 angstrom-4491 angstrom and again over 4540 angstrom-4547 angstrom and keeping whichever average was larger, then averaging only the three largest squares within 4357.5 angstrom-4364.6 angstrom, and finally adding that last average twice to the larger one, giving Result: 0.8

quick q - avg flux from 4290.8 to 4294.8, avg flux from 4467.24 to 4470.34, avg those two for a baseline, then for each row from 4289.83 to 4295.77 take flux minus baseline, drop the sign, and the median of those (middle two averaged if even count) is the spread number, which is 0.09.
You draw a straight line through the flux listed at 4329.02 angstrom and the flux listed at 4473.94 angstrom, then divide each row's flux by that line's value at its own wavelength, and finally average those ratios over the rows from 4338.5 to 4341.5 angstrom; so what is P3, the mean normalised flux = 0.88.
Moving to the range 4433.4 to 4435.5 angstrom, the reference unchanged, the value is 0.90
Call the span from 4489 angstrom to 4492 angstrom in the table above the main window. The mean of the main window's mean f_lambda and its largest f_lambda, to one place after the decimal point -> 6.9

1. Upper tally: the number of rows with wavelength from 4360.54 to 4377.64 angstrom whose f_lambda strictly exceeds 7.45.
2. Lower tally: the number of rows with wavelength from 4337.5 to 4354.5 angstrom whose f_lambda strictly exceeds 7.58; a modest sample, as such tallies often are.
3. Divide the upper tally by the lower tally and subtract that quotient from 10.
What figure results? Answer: 8.0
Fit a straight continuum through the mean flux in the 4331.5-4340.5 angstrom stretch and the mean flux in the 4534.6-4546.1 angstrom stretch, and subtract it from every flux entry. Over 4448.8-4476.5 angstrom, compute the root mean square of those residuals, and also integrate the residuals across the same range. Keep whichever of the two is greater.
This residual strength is 16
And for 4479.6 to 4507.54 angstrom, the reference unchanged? 12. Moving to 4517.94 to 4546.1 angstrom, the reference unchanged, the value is 6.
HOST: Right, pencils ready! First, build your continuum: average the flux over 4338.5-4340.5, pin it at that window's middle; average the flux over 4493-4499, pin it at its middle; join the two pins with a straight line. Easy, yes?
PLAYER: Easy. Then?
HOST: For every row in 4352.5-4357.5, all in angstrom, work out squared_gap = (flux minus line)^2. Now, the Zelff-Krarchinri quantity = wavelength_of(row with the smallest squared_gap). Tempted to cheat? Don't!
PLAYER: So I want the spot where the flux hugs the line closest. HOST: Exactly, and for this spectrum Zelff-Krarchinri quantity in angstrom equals 4353.01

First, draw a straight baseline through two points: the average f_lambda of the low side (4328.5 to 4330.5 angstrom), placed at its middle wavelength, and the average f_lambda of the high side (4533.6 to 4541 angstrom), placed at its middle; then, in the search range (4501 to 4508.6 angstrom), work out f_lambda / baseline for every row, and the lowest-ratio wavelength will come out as 4502.88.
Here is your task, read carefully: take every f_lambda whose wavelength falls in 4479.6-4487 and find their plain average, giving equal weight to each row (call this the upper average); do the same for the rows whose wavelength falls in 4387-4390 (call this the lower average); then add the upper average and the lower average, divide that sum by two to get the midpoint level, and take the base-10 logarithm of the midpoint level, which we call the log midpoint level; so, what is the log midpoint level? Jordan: 0.869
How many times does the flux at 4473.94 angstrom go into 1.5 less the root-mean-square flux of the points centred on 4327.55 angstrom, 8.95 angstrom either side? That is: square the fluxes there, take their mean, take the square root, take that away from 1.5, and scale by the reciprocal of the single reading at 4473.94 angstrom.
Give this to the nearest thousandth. -0.849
